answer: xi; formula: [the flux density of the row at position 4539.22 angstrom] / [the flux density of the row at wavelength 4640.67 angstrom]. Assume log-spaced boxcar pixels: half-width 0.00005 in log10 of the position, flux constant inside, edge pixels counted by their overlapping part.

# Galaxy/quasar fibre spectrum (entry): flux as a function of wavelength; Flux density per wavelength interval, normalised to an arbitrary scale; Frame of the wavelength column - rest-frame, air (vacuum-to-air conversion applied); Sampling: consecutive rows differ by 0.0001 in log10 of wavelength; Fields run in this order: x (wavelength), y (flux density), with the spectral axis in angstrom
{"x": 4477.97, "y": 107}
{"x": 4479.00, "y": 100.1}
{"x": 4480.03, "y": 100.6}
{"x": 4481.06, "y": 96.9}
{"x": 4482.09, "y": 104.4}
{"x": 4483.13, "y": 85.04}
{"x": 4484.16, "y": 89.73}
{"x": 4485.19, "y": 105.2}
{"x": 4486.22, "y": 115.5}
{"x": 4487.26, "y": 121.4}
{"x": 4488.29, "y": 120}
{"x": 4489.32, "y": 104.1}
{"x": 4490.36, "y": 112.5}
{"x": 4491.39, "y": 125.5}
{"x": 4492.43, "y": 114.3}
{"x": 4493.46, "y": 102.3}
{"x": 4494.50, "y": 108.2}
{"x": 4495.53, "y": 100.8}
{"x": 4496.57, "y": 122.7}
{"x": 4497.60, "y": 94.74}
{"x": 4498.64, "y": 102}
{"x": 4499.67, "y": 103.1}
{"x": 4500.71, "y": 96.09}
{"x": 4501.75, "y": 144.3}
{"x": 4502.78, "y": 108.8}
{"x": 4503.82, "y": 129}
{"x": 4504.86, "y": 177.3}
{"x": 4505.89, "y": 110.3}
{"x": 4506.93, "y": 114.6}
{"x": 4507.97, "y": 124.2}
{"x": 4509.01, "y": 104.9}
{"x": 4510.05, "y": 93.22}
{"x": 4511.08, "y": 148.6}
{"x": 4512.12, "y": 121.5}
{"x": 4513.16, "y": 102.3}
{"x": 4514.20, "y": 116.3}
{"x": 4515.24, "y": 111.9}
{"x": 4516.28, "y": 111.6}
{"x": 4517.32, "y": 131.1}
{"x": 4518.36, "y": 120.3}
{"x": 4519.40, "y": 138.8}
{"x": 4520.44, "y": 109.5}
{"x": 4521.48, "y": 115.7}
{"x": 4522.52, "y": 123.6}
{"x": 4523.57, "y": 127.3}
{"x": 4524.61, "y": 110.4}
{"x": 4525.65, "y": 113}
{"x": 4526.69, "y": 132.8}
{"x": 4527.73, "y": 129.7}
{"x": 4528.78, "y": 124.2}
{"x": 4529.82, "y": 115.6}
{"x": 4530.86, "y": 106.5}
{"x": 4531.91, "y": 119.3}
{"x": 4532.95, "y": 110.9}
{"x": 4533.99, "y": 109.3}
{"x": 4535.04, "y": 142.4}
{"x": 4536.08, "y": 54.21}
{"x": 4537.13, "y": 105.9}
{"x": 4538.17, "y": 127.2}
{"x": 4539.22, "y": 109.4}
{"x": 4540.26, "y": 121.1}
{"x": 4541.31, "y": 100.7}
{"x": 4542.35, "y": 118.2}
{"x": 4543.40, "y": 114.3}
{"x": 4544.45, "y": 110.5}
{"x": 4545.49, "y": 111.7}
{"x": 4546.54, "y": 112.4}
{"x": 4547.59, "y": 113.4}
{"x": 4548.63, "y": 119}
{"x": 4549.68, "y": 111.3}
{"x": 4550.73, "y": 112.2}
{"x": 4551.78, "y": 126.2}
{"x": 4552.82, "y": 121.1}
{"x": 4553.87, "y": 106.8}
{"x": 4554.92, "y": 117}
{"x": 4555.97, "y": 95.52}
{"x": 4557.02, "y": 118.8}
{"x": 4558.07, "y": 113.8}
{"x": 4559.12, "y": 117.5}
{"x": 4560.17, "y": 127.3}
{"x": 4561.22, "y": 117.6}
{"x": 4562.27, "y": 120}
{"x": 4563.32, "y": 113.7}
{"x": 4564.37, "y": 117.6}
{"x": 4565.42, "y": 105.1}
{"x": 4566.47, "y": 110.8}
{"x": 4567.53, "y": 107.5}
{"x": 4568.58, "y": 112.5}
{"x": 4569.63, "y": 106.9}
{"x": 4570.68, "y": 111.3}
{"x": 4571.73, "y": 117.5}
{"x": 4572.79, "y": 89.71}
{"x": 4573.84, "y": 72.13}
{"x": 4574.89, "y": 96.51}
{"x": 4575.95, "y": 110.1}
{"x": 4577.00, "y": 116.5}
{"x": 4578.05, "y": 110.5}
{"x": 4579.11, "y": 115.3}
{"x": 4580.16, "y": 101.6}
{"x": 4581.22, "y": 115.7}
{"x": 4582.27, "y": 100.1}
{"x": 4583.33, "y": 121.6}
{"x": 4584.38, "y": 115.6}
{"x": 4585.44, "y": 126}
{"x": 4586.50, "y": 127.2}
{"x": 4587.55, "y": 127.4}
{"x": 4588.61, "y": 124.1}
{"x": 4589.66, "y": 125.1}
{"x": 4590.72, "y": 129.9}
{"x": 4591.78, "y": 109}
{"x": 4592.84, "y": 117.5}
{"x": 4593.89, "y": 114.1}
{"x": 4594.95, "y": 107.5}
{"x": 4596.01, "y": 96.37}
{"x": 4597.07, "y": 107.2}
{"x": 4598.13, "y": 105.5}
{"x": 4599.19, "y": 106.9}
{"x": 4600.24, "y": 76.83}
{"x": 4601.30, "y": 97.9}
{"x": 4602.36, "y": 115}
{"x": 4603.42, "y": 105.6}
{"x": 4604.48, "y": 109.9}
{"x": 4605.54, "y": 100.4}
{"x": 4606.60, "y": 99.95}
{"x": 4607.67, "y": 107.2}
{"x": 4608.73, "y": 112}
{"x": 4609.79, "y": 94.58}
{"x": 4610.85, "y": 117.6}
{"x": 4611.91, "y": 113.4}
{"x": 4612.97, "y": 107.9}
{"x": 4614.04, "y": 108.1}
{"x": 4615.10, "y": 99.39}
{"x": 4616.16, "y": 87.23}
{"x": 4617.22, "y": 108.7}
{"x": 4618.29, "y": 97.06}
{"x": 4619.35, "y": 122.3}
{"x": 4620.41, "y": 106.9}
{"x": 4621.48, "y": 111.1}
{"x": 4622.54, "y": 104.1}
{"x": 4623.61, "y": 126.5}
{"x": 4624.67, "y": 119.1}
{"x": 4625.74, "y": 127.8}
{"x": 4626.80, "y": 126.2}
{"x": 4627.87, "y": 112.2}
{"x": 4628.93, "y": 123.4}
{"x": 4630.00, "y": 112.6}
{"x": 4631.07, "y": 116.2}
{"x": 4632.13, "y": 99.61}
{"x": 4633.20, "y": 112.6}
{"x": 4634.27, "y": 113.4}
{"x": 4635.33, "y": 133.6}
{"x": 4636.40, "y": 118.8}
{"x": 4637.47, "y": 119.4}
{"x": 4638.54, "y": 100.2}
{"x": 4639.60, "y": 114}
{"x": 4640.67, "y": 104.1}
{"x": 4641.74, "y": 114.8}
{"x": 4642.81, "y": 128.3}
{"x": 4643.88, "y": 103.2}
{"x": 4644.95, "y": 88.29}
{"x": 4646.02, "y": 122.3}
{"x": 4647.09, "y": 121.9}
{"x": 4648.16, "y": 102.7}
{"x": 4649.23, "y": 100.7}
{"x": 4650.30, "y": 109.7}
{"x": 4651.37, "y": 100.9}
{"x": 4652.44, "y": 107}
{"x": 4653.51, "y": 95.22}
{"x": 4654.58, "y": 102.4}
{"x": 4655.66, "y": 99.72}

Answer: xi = 1.05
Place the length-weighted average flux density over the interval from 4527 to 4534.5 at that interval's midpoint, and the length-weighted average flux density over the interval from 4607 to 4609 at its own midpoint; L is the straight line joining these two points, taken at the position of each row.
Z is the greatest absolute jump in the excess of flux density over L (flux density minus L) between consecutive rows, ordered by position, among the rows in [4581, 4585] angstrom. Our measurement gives 21.6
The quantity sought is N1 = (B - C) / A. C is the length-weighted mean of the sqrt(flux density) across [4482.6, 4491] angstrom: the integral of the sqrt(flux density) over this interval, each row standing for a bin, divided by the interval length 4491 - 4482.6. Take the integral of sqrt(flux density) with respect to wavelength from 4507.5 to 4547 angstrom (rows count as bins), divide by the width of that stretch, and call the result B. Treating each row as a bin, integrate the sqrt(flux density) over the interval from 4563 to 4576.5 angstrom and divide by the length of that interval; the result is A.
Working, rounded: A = 10.2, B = 10.7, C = 10.3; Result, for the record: 0.04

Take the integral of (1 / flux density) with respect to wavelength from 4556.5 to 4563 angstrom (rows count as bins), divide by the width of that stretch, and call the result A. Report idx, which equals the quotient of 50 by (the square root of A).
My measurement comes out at 545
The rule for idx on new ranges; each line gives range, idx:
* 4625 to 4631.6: 546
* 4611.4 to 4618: 508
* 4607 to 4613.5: 520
